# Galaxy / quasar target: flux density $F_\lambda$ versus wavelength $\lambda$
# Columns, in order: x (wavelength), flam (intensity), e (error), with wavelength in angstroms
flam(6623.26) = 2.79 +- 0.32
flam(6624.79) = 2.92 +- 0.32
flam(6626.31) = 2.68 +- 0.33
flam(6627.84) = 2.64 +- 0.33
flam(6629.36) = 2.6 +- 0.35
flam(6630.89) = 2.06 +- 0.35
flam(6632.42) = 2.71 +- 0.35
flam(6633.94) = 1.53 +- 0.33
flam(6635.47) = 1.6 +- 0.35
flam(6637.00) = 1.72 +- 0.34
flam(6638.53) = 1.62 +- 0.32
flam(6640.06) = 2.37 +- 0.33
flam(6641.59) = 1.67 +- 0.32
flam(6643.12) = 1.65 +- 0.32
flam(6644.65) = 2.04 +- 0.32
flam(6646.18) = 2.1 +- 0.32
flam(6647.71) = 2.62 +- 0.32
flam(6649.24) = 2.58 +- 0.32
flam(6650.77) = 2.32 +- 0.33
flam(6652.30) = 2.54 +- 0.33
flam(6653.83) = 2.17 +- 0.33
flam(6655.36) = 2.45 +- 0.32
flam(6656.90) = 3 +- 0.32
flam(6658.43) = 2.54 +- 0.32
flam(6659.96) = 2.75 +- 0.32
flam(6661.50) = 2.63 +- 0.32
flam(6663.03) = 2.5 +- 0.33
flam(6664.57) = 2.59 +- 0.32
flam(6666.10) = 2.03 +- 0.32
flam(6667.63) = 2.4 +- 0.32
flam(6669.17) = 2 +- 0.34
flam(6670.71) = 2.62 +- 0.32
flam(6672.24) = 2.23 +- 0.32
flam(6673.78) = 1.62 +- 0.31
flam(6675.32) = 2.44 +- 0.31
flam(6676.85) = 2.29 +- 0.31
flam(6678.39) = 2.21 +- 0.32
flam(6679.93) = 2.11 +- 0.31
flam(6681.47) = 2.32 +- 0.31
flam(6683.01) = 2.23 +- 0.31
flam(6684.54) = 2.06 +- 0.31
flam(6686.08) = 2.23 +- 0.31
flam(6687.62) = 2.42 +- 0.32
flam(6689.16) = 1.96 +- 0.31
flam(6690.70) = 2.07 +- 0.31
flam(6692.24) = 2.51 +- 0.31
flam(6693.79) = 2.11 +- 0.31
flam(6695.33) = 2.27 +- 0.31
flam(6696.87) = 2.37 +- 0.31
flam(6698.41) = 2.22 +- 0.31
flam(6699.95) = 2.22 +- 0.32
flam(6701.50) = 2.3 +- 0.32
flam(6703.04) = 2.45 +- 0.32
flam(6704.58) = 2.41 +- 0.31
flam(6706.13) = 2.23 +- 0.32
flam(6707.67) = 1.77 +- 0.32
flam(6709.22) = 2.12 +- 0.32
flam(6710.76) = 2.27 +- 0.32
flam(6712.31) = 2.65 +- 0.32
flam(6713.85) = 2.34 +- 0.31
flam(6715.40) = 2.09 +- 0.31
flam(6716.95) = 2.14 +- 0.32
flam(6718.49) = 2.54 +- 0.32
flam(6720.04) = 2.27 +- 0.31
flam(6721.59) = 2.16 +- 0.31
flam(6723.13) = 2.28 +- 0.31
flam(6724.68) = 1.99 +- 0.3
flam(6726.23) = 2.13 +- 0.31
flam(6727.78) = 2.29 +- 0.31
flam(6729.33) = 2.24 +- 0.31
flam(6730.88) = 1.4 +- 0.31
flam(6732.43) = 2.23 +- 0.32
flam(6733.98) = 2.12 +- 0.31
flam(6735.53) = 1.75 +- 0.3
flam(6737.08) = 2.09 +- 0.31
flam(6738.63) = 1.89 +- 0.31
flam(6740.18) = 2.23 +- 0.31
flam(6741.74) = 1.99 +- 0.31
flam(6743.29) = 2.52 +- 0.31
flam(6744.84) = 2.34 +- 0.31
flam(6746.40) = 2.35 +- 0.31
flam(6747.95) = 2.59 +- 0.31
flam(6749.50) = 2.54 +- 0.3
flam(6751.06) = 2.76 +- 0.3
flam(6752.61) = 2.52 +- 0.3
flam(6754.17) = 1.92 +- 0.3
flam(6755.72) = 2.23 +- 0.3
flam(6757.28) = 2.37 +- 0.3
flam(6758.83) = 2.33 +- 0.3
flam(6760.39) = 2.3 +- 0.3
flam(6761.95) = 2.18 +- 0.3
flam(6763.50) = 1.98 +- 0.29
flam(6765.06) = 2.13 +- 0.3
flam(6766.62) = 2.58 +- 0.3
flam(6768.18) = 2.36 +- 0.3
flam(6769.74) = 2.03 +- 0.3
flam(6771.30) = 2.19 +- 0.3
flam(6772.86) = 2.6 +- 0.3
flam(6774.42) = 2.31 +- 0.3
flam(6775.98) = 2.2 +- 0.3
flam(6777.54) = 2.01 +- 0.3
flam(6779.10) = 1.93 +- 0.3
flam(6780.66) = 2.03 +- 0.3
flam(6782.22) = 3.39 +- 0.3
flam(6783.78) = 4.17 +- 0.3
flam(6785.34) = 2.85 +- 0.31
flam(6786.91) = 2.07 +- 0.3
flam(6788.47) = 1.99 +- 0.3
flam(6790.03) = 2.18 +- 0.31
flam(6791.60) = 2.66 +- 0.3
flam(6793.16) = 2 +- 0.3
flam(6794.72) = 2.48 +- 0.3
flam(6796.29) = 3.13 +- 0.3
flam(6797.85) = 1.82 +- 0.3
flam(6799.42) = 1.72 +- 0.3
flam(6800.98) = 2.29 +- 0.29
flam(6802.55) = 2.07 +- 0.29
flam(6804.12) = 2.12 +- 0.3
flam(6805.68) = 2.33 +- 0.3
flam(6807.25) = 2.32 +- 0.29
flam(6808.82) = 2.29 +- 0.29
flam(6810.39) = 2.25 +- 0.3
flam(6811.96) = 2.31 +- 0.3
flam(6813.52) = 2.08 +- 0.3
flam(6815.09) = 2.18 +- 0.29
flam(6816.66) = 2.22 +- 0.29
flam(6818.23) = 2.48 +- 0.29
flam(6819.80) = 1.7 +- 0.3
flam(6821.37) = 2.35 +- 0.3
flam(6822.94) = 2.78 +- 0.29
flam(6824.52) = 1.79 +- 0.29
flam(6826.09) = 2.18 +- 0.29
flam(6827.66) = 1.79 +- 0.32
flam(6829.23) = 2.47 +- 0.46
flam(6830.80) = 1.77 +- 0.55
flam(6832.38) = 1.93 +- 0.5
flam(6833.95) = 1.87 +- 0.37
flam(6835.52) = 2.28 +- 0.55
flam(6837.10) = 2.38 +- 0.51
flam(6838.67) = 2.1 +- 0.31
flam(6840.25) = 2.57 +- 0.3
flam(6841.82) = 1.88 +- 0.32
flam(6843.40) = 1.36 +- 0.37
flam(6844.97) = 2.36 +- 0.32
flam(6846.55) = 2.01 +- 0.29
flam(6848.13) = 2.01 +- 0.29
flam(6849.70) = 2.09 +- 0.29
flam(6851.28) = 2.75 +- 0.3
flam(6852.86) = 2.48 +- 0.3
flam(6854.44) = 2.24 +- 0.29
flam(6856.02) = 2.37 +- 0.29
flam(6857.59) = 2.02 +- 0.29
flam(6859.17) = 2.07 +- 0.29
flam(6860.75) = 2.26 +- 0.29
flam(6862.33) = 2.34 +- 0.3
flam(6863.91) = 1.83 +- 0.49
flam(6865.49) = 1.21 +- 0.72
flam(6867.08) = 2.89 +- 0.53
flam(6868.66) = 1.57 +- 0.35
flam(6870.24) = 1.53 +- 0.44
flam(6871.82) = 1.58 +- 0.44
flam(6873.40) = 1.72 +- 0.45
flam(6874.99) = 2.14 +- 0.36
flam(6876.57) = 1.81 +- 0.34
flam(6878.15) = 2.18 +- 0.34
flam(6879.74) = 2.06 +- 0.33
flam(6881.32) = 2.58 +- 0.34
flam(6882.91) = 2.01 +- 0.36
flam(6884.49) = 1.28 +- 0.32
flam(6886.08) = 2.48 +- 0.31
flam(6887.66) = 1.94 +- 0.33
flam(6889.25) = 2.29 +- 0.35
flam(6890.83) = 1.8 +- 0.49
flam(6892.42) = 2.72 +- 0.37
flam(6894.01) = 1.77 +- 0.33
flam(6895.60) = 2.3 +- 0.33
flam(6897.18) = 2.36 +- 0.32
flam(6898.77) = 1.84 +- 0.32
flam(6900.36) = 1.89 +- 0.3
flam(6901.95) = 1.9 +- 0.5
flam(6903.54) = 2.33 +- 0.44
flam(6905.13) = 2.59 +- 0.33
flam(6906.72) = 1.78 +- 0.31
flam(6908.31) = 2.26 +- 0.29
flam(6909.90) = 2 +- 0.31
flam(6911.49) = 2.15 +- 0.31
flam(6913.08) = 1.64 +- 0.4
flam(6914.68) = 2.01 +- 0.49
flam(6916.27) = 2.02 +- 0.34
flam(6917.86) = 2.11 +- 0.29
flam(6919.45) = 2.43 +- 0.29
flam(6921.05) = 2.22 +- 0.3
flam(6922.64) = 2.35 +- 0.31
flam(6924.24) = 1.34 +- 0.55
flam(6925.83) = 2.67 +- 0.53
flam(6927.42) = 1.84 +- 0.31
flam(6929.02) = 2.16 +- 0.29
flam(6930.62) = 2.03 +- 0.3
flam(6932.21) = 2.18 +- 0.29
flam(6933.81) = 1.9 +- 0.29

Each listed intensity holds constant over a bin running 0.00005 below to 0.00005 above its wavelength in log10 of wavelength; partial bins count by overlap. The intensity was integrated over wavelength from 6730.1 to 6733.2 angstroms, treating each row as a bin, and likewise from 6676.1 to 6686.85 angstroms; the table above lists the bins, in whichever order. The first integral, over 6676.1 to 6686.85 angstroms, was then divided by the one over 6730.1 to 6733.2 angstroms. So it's 4.2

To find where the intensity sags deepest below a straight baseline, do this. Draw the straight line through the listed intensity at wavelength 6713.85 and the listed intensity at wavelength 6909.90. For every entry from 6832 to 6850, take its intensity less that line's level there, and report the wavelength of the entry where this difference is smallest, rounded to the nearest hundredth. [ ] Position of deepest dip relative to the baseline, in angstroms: 6843.40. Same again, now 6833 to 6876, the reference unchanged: 6865.49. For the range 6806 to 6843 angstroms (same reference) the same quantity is 6819.80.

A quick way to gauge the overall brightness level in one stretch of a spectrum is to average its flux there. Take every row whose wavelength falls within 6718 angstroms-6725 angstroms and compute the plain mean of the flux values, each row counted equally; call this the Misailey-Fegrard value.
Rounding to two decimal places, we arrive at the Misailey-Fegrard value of 2.25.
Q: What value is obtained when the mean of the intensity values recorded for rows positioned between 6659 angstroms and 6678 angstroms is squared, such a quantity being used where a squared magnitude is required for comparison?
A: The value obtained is 5.48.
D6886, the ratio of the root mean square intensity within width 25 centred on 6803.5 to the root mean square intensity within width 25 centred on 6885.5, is 1.07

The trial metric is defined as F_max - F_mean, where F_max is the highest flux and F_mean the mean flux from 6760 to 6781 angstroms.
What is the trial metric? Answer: 0.40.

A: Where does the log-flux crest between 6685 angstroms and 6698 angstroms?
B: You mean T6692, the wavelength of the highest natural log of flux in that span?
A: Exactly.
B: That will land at 6692.24 angstroms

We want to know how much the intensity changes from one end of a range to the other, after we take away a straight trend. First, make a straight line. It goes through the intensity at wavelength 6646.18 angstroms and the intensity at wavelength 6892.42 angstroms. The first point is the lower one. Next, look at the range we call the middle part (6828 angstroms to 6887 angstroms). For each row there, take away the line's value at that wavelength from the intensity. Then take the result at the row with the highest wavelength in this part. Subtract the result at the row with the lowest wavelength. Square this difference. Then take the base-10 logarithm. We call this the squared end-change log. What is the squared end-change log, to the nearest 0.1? -1.8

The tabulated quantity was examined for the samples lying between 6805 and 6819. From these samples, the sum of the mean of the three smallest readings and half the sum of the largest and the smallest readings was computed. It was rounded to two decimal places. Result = 4.44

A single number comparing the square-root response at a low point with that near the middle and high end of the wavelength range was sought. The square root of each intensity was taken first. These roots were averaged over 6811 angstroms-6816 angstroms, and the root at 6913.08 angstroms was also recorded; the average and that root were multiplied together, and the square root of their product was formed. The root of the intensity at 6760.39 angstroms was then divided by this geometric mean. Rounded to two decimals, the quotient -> 1.10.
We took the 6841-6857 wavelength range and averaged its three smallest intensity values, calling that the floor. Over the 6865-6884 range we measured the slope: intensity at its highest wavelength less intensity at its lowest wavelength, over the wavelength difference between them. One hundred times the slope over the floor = 3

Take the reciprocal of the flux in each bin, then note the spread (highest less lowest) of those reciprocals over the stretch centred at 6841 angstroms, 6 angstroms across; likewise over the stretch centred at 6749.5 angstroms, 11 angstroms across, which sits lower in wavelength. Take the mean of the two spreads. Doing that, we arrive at 0.25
